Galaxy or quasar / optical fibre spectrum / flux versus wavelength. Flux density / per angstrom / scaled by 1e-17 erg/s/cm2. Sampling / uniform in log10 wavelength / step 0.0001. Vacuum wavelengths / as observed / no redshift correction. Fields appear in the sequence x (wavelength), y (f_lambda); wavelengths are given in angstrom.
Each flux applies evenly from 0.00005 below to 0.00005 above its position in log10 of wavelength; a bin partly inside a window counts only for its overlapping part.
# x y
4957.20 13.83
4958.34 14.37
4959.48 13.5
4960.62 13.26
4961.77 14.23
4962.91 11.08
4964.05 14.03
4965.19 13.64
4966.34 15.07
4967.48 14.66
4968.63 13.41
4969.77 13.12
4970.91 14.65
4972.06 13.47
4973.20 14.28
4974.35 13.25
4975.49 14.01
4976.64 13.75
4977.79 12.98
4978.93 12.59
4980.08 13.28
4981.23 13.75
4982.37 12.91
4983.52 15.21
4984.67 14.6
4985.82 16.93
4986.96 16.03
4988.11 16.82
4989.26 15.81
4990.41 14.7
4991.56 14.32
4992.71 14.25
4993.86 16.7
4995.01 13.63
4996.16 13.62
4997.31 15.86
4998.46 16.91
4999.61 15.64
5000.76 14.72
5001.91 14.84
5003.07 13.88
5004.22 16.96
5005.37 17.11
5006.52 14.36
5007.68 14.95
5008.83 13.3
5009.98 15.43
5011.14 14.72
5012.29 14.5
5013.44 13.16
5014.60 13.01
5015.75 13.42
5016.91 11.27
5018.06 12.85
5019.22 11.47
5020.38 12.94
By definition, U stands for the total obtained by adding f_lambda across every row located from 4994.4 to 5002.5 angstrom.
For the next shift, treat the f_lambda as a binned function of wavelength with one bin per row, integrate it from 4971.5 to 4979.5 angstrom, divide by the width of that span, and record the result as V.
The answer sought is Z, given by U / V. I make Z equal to 7.80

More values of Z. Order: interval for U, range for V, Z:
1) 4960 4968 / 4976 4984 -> 7.12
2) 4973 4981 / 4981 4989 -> 6.16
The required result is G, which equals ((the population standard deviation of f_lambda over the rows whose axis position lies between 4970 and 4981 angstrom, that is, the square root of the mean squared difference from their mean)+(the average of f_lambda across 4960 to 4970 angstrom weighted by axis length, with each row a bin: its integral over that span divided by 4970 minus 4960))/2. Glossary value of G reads 7.1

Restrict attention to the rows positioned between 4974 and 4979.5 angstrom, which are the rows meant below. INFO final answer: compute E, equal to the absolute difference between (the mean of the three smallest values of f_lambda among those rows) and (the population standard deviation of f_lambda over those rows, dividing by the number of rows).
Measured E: 12.4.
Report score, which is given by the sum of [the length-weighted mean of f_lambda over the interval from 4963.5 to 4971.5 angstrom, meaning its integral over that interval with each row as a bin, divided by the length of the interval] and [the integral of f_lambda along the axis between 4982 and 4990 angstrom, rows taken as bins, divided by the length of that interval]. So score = 29.6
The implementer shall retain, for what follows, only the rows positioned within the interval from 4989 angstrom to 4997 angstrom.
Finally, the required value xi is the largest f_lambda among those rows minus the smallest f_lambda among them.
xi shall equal 3.08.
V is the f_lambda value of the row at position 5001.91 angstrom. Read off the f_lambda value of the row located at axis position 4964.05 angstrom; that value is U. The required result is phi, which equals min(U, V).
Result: 14.0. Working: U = 14.03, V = 14.84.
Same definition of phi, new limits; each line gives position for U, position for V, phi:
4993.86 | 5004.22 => 16.7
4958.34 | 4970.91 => 14.4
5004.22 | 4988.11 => 16.8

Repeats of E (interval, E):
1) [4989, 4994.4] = 13.5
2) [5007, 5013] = 13.5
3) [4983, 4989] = 14.4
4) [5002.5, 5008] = 13.1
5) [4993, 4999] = 12.9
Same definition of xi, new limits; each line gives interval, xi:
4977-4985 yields 2.62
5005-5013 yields 3.81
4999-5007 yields 3.23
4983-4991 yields 2.33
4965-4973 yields 1.95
